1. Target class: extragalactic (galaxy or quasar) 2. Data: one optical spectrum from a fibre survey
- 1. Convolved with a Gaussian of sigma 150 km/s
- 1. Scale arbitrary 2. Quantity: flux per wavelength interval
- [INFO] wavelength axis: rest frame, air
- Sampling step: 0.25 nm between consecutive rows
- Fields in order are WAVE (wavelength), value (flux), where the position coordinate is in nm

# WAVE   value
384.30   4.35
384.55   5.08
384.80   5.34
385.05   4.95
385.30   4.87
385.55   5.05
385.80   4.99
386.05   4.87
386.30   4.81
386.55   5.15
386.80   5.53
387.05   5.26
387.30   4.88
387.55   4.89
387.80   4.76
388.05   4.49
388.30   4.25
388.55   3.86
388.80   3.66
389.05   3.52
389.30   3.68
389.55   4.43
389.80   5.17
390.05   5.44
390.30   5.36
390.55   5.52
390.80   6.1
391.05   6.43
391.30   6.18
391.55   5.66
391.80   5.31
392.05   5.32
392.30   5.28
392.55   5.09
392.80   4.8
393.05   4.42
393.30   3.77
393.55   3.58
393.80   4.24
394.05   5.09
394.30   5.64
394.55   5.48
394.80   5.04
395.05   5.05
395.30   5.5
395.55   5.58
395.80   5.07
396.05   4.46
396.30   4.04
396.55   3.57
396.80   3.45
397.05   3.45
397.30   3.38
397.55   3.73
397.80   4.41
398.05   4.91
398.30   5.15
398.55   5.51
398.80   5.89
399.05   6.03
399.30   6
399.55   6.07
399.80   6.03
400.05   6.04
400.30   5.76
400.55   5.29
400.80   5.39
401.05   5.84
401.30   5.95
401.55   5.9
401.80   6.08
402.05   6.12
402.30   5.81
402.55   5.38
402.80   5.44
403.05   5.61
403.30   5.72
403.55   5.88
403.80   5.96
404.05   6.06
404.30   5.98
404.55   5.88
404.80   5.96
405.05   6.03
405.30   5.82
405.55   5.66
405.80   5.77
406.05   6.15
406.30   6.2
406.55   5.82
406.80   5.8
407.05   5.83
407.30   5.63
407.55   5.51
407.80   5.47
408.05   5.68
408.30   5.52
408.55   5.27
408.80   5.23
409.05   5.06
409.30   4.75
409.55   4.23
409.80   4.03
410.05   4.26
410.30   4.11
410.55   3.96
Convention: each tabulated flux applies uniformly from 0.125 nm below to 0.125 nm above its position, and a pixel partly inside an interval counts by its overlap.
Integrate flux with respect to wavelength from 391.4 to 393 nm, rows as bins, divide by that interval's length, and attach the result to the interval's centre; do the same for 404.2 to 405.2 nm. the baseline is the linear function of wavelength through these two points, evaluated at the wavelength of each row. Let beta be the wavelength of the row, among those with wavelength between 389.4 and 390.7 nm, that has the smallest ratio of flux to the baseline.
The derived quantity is 389.55 nm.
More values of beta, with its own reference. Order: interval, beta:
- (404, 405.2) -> 404.55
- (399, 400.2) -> 400.05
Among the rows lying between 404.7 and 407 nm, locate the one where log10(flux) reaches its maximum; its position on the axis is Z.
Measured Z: 406.30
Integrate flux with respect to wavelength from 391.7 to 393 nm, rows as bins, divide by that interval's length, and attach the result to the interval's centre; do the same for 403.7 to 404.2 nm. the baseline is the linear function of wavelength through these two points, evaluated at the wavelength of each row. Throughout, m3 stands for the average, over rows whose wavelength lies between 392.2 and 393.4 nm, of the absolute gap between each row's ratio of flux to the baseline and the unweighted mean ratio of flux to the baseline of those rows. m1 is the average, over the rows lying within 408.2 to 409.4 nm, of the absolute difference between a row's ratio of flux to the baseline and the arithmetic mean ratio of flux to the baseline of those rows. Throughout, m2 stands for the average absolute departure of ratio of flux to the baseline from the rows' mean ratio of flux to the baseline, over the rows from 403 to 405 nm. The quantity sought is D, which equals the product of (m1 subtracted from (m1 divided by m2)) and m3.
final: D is 0.21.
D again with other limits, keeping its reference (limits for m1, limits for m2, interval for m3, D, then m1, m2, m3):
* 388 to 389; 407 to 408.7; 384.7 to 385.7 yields 0.10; 0.07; 0.02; 0.035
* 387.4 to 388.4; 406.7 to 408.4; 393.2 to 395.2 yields 0.28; 0.05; 0.02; 0.119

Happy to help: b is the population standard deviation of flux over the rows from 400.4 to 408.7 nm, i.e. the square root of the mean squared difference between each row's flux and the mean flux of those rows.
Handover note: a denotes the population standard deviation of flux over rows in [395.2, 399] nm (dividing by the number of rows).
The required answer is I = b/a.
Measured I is 0.3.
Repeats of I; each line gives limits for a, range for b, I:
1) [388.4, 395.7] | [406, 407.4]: 0.3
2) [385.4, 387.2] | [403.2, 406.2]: 0.6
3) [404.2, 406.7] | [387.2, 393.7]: 5.1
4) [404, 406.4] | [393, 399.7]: 5.5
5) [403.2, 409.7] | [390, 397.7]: 2.0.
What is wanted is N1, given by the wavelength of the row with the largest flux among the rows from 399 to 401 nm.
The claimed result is 399.55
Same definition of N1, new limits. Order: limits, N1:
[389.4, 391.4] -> 391.05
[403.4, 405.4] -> 404.05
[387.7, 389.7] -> 387.80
